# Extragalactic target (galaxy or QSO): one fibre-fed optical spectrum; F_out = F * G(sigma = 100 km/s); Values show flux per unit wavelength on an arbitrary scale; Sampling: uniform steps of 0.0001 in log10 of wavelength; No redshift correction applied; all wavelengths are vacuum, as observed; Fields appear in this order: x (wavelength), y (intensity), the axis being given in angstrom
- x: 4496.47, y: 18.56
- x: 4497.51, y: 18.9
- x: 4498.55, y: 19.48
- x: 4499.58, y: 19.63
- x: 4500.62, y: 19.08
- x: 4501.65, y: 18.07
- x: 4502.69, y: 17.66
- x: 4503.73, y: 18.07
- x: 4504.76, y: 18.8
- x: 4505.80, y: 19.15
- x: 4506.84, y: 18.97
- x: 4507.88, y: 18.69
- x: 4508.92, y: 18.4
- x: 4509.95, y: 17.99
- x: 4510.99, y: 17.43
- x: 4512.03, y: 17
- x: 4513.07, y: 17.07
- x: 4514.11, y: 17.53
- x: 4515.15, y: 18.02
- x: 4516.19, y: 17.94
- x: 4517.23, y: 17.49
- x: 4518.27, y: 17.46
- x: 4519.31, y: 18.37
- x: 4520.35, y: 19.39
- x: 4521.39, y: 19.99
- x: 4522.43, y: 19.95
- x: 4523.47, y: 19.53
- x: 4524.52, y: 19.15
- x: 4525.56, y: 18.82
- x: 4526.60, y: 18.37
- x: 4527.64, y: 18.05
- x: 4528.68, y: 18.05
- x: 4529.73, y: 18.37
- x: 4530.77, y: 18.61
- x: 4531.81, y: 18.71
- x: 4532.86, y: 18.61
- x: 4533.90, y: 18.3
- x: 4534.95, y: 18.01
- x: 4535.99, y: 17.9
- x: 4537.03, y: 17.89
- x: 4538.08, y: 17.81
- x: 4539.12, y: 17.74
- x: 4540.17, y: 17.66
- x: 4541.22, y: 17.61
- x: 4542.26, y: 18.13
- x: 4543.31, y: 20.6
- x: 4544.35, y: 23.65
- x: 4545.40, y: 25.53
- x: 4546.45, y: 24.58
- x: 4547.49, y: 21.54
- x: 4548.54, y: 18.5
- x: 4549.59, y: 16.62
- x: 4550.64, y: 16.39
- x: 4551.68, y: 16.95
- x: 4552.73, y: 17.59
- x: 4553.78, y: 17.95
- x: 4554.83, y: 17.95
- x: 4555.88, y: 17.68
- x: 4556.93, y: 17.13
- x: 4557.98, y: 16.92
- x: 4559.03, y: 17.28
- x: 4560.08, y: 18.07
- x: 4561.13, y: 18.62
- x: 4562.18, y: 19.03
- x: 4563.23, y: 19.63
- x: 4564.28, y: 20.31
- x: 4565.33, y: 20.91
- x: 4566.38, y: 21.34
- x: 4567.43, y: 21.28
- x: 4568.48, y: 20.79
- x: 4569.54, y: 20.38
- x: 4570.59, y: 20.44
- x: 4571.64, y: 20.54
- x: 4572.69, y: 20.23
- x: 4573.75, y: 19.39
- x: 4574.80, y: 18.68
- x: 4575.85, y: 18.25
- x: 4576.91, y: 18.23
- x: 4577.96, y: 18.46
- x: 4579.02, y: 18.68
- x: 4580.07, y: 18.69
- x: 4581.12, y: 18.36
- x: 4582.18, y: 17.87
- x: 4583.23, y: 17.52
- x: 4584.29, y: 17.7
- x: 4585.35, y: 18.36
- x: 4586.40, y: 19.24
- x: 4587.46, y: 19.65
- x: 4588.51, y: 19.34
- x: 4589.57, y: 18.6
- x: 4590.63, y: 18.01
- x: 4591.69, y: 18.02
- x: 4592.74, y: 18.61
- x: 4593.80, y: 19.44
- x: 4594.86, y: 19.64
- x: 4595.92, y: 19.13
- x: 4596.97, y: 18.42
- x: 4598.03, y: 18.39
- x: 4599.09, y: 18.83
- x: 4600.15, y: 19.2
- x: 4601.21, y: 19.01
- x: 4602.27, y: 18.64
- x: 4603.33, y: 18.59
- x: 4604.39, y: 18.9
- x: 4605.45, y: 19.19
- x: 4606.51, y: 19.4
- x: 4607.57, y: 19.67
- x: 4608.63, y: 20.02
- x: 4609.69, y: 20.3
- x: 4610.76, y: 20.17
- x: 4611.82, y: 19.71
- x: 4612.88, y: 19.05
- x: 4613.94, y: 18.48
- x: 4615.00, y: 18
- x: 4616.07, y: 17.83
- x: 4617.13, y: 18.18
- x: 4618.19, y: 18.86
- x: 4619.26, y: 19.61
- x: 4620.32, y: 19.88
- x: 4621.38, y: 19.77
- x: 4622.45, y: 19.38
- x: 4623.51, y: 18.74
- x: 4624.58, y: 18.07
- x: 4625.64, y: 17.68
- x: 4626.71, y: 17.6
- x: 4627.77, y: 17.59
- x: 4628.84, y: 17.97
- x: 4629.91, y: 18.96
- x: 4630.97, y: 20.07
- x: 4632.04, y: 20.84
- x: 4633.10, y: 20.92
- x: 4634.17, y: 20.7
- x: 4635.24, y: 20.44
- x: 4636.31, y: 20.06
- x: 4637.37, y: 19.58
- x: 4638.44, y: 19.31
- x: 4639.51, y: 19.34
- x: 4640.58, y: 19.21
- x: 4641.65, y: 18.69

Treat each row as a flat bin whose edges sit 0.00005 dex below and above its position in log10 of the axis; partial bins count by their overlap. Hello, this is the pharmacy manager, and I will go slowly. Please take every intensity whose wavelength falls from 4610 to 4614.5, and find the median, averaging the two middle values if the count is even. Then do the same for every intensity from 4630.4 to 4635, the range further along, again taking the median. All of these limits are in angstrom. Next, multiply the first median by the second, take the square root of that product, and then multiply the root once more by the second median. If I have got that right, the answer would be 417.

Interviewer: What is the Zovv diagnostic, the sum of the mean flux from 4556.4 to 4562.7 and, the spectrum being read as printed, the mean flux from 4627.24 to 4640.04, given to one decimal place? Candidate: 37.5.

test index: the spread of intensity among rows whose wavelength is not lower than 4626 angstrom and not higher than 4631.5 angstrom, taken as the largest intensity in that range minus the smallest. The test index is 2.5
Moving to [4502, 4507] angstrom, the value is 1.5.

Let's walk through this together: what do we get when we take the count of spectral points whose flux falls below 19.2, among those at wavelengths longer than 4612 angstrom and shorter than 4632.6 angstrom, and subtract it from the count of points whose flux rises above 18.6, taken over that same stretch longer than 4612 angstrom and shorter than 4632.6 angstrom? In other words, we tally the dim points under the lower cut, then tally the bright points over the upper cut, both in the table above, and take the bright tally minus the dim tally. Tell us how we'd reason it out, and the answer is -3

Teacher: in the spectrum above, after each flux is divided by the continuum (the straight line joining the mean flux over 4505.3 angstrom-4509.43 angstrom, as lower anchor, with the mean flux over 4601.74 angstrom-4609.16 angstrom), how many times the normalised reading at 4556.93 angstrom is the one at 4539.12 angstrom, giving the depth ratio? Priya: 1.04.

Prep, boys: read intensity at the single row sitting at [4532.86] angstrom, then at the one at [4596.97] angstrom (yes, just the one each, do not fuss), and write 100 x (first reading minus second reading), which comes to 19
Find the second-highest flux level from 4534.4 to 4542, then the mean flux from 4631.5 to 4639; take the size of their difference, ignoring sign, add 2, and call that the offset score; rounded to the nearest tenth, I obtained 4.4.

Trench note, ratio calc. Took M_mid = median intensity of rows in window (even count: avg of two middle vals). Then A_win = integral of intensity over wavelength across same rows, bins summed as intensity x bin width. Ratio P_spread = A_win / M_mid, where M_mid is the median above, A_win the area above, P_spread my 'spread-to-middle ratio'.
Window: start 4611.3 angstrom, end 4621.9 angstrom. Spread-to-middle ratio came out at 10.6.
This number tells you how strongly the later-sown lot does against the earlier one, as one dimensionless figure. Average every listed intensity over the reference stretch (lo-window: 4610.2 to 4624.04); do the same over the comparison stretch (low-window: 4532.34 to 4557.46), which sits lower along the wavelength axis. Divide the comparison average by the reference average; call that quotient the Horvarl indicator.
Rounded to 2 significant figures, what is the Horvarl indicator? 0.99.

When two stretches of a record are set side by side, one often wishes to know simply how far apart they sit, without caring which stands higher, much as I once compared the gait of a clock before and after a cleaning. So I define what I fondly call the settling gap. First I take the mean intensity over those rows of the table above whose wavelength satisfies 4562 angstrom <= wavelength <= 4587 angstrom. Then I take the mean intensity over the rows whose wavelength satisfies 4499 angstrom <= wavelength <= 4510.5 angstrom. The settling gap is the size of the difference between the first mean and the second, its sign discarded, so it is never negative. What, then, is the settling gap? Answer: 0.75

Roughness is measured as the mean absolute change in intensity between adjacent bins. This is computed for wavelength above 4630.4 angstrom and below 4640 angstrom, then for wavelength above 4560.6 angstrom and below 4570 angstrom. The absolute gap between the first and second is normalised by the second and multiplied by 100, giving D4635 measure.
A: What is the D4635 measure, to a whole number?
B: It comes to 32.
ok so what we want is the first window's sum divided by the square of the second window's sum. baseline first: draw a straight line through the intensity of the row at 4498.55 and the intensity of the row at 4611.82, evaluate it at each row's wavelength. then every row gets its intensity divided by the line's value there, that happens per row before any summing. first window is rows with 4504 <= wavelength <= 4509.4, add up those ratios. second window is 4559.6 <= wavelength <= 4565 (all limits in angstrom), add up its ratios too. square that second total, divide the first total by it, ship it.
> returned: 0.203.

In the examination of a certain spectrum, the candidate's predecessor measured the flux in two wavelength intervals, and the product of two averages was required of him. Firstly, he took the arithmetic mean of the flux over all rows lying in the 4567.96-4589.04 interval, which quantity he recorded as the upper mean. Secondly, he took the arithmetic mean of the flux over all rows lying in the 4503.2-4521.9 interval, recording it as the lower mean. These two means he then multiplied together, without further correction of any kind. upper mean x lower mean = 347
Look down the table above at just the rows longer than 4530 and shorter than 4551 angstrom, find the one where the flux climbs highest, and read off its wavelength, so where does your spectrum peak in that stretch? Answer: 4545.40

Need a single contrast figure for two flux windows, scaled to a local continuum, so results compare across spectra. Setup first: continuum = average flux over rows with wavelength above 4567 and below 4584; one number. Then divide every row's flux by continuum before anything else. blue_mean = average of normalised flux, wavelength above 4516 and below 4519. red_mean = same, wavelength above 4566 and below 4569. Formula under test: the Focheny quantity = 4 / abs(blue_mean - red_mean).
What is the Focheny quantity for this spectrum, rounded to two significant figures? 22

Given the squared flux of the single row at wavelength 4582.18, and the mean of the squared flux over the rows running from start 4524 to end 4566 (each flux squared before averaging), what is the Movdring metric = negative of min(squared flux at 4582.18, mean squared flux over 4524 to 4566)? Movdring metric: -319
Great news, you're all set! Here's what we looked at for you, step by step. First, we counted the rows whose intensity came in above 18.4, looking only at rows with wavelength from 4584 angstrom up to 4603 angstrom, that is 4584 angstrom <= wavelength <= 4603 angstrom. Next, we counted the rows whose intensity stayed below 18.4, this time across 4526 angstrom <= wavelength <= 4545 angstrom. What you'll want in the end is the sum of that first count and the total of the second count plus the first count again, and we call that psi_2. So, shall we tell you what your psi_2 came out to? 39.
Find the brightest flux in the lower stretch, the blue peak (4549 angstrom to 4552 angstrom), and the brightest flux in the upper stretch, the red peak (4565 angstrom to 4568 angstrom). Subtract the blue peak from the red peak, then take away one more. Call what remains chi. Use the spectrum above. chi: 3.4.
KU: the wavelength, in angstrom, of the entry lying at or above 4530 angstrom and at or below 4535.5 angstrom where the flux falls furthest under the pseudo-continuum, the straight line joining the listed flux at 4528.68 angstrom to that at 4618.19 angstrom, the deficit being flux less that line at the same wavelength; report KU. 4534.95 angstrom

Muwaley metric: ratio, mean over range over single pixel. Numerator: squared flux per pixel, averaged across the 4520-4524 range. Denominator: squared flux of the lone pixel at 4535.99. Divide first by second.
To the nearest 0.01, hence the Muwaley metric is 1.21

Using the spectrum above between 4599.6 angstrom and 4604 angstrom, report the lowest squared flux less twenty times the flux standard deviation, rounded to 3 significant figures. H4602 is 340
